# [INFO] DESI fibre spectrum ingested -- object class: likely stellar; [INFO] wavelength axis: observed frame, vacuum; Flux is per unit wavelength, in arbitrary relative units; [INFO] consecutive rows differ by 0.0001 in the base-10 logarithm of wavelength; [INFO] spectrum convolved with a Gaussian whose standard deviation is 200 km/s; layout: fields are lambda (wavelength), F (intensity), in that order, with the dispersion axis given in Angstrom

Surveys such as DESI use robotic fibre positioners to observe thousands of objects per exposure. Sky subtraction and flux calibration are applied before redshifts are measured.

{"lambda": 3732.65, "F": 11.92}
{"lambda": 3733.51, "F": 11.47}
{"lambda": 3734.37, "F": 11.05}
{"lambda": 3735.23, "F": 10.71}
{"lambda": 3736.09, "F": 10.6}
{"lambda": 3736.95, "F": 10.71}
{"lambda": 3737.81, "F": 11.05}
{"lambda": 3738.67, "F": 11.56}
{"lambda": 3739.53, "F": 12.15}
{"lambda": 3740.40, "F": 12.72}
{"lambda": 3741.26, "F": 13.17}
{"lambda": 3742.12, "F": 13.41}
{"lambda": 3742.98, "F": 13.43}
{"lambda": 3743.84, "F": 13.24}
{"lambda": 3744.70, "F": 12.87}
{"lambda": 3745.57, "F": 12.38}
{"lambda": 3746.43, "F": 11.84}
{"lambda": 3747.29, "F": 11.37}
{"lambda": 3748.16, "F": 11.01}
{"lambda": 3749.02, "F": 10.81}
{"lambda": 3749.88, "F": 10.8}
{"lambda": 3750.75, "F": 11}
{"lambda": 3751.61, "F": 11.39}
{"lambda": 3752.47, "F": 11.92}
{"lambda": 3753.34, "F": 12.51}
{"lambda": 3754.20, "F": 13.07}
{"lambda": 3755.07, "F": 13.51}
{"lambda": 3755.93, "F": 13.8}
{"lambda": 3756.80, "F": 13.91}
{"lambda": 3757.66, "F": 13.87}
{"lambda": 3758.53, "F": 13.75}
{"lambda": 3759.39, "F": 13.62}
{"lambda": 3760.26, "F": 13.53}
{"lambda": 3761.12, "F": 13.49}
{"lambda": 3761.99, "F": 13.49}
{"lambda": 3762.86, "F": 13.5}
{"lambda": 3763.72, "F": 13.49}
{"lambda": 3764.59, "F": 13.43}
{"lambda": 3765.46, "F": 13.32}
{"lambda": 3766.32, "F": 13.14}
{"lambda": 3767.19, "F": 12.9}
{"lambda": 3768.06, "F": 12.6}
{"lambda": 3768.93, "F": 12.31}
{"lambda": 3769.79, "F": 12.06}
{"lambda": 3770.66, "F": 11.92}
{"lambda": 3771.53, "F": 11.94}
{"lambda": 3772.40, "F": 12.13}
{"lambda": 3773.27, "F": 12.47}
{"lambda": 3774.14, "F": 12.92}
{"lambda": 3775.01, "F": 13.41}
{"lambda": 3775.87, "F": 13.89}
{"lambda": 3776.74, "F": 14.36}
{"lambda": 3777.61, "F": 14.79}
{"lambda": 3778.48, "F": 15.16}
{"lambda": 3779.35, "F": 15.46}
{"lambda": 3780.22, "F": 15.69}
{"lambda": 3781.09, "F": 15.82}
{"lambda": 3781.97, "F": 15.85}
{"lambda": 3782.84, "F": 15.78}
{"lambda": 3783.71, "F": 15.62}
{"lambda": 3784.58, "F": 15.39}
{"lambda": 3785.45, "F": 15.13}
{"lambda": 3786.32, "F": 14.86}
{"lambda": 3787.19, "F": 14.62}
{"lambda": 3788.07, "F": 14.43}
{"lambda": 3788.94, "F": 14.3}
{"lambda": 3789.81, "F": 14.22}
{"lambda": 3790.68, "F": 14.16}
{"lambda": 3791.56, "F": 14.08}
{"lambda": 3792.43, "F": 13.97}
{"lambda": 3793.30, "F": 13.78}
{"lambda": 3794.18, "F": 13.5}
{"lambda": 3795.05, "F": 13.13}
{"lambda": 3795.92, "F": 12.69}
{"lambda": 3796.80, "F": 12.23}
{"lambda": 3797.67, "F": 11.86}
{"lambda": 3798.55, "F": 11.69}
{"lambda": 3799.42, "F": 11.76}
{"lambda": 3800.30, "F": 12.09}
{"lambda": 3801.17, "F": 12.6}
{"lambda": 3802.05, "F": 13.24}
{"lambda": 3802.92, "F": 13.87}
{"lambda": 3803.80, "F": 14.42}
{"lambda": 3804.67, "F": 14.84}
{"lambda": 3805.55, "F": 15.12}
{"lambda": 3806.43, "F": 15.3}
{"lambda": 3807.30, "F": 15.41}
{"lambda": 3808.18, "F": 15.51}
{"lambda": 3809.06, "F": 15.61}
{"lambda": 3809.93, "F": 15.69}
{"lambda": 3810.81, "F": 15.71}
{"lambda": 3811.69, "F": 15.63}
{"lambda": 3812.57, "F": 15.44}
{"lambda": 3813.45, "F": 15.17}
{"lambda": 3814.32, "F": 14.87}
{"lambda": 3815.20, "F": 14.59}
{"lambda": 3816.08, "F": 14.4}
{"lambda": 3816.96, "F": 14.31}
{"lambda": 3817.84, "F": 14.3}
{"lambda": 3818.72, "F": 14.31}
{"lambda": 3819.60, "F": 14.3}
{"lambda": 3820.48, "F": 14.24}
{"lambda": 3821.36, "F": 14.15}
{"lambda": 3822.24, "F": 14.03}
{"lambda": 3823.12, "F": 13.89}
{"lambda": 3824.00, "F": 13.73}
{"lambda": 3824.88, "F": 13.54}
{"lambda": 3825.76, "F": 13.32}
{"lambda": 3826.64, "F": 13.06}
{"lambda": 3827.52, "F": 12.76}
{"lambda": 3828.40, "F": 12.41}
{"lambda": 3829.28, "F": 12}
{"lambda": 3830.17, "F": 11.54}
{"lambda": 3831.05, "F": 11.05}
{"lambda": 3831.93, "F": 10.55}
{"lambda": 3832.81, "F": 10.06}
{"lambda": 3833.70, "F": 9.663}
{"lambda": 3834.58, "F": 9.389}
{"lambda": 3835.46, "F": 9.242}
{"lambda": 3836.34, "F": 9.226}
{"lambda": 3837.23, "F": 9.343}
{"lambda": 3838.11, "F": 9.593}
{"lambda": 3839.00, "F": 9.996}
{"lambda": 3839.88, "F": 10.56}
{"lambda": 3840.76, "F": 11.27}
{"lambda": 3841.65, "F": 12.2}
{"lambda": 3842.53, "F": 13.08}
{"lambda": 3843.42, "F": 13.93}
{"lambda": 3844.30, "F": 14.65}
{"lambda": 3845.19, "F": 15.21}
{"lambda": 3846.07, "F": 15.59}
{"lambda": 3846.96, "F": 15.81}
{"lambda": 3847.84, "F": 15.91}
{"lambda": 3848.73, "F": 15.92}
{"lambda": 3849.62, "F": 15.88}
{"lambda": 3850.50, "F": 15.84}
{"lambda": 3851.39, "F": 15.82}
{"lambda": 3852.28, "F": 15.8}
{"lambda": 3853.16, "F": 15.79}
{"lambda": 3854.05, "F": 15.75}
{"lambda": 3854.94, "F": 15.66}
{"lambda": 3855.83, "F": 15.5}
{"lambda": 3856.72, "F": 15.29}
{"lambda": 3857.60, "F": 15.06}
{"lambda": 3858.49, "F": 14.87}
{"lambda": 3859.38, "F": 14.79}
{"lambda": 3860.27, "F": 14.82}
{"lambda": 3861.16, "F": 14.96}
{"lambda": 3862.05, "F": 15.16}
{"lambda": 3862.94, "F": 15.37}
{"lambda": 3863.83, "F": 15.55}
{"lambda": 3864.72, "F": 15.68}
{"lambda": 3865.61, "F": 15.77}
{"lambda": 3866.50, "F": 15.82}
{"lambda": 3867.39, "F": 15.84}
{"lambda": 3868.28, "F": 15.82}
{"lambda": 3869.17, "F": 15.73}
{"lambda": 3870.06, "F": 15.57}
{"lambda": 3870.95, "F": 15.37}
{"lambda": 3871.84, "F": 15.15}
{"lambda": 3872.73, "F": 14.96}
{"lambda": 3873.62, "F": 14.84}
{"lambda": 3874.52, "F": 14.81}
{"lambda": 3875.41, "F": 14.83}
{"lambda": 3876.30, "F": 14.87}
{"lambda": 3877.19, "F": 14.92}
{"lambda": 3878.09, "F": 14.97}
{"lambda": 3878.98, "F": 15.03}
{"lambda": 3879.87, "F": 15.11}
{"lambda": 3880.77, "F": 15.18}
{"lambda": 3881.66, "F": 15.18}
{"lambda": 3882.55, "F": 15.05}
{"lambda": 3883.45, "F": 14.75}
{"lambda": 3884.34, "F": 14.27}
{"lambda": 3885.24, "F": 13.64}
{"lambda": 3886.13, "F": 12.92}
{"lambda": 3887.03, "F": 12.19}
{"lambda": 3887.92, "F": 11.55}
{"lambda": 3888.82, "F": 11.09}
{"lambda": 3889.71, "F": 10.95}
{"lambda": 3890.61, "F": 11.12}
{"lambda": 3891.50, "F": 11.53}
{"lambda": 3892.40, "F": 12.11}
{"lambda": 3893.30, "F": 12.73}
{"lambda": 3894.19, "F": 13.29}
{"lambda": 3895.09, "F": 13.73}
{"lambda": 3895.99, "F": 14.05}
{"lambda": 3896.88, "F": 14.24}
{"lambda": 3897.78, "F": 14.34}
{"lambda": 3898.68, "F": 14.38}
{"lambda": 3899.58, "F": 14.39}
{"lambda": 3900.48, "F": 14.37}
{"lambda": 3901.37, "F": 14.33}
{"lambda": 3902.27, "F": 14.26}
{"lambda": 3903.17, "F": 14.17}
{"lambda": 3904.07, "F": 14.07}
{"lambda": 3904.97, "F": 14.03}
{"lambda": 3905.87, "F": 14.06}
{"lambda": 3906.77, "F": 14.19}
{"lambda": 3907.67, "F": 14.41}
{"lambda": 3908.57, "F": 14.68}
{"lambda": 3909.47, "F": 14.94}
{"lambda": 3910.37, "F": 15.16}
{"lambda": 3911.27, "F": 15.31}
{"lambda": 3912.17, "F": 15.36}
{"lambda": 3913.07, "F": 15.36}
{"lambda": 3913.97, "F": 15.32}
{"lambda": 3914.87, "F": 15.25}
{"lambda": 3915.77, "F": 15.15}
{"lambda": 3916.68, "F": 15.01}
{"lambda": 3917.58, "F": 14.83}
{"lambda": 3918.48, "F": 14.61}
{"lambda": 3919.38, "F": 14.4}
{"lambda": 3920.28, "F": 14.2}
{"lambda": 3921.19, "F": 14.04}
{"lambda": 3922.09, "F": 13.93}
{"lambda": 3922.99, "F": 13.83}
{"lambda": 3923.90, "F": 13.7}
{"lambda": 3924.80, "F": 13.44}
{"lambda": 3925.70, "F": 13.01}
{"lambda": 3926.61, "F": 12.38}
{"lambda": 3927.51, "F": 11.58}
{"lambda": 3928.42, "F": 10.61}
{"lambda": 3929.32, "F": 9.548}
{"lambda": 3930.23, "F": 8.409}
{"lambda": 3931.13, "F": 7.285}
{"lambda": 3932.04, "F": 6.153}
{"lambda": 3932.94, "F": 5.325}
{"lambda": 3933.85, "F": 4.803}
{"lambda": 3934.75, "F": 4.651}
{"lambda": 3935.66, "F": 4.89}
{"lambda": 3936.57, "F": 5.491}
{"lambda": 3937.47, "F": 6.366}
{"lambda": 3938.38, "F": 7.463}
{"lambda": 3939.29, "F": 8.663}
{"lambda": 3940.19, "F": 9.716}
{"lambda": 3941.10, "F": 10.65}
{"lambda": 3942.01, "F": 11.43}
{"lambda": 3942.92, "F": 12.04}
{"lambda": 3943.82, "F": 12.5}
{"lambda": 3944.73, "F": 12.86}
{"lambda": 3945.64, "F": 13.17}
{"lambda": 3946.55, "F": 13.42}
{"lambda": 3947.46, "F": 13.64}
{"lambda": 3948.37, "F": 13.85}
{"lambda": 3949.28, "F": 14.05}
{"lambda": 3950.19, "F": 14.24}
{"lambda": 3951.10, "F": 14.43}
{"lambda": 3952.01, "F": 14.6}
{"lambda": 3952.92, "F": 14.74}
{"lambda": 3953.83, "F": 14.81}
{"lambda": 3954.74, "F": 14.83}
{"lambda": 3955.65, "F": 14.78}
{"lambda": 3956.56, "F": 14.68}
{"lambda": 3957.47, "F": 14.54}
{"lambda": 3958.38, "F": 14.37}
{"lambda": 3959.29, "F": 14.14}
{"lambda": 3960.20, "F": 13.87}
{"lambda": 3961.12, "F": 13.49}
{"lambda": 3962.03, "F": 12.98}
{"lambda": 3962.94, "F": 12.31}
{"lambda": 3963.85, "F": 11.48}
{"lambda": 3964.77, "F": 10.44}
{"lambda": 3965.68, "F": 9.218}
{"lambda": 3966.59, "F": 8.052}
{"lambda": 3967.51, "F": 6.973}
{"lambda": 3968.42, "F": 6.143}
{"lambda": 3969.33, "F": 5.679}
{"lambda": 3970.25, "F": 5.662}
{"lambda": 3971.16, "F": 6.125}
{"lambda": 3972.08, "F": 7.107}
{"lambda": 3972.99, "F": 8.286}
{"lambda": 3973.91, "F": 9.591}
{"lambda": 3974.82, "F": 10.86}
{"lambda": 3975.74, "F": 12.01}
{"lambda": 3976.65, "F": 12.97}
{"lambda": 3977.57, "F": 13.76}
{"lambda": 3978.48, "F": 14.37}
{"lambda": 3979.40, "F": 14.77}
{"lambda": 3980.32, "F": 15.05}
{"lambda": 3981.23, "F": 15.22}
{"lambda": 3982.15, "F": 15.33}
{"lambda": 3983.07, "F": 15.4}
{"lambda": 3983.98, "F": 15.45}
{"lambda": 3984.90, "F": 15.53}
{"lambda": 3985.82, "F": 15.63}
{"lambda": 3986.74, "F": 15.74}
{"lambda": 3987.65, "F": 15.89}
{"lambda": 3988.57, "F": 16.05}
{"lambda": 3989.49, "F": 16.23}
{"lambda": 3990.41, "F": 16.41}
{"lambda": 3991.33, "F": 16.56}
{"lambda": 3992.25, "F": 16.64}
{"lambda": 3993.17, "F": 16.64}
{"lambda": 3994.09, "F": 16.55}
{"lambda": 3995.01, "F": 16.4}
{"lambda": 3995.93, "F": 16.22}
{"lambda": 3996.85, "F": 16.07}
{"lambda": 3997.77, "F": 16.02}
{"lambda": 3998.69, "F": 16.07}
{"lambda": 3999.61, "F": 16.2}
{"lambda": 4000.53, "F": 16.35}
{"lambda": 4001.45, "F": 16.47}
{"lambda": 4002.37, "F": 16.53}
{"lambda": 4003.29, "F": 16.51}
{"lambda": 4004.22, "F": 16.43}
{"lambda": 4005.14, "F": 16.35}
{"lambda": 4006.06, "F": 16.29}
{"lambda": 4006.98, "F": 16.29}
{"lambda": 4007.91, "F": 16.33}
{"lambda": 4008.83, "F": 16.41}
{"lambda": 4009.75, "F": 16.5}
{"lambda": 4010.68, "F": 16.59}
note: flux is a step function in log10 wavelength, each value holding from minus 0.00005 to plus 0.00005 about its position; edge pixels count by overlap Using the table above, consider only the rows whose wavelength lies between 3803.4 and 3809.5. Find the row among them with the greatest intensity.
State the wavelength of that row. 3809.06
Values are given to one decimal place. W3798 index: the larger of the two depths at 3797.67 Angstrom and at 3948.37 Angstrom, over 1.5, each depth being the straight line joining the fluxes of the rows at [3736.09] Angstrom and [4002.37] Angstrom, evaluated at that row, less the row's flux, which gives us 1.0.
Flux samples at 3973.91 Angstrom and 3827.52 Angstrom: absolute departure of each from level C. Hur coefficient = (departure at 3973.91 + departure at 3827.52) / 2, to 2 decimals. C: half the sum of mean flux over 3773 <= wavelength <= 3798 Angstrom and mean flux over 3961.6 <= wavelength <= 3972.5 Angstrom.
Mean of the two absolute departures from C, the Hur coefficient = 1.58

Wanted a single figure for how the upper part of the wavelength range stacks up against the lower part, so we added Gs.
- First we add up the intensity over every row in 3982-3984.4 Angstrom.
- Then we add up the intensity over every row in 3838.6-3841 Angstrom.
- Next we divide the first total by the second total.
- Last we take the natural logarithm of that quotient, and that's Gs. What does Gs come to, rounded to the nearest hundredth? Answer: 0.37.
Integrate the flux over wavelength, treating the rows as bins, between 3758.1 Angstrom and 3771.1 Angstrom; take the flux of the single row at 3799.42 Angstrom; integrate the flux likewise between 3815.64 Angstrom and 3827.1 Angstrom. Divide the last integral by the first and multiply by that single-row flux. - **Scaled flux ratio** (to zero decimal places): 11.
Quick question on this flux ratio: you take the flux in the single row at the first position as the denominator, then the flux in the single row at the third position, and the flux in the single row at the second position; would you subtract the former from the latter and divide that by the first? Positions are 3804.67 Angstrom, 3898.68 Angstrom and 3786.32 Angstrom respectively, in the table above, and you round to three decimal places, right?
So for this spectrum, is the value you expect 0.032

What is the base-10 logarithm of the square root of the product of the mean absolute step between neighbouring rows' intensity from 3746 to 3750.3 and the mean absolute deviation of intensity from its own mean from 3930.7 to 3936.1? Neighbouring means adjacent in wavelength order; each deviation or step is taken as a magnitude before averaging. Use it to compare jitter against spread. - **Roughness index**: -0.34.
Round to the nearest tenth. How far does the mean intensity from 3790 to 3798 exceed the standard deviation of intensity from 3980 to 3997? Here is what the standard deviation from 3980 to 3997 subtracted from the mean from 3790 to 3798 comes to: 12.8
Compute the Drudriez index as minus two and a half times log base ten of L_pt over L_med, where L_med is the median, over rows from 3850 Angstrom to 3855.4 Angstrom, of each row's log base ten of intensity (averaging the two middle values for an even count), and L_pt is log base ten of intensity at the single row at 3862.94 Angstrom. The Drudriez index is 0.01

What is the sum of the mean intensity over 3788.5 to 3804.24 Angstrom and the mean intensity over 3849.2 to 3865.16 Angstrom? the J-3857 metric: 28.6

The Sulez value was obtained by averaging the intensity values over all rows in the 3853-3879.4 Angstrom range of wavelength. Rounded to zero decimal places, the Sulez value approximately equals 15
